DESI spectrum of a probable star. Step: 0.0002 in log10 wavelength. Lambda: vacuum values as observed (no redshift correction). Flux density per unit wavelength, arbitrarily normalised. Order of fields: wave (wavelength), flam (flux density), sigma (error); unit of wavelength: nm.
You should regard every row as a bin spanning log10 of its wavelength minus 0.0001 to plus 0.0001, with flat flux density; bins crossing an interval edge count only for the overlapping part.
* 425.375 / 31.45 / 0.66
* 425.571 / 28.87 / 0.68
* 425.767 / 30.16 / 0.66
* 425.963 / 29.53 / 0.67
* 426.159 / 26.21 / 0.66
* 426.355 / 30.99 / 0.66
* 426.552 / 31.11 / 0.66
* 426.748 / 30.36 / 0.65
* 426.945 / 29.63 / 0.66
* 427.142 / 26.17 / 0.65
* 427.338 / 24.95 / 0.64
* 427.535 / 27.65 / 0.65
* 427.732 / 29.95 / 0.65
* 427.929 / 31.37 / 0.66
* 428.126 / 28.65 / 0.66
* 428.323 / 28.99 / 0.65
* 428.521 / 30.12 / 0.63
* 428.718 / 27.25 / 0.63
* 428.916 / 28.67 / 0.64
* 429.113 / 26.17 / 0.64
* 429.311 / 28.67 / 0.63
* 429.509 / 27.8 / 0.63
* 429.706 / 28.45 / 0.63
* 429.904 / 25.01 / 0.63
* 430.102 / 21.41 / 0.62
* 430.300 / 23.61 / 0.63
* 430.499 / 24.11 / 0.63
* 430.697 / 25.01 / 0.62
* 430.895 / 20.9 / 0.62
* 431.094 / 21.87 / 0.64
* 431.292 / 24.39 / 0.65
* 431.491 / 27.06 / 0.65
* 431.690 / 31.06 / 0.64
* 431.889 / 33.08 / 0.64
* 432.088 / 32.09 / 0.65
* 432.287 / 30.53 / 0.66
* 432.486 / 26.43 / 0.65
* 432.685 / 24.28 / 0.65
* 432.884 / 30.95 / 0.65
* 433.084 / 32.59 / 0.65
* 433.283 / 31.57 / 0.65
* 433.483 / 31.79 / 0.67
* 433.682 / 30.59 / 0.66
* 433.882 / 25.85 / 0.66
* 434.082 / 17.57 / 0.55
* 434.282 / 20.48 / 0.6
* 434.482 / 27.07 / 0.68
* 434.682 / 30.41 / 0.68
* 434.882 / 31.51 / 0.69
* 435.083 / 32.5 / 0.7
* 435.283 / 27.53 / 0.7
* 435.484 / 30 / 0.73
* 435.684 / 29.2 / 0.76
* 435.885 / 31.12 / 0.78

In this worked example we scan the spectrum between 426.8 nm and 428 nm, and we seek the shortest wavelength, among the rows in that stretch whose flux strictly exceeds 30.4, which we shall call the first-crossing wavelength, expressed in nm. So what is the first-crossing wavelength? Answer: 427.929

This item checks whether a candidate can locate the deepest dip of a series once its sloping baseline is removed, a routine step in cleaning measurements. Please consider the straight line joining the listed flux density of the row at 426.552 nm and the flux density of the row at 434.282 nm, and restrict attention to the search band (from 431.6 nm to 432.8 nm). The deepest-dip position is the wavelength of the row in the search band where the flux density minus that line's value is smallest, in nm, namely 432.685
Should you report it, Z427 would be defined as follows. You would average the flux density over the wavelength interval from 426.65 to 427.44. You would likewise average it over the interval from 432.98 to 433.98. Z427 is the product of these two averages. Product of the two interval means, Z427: 847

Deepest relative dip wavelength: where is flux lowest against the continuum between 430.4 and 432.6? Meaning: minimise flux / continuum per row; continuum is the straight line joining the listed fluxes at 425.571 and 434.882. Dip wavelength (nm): 430.895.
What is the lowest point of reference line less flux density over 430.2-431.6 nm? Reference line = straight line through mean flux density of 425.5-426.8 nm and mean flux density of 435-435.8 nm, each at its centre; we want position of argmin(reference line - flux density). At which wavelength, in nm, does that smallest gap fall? 431.491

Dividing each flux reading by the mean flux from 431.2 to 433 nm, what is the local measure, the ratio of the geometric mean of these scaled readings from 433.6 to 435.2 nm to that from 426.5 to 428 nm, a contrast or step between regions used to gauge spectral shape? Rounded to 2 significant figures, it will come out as 0.92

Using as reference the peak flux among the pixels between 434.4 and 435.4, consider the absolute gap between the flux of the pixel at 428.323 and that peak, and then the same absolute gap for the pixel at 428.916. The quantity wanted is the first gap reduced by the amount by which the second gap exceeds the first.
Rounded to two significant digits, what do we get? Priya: 3.2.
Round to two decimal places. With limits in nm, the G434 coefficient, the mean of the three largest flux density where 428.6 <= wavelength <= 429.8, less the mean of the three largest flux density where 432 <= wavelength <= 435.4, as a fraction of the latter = -0.12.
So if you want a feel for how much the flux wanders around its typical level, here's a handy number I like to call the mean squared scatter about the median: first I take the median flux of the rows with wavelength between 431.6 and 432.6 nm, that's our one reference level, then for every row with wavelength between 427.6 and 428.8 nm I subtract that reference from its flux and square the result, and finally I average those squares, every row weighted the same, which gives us 4.5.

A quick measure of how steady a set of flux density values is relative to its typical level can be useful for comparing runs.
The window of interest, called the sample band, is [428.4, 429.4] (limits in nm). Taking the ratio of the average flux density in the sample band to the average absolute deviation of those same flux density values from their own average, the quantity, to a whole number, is 24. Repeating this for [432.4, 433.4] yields 10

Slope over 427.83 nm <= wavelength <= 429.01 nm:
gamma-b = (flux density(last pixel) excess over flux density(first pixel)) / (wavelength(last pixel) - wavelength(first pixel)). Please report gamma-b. -3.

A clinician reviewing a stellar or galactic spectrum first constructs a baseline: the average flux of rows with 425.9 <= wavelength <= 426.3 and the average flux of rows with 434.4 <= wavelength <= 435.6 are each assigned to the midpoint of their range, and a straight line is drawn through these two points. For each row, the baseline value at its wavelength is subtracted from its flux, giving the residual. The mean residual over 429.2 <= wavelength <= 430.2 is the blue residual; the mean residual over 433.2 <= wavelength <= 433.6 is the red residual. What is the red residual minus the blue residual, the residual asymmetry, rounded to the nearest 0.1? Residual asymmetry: 4.6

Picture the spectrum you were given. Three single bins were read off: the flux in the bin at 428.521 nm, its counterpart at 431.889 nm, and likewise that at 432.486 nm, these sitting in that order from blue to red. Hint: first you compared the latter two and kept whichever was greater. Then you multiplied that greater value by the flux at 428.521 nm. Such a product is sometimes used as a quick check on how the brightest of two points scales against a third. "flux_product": 996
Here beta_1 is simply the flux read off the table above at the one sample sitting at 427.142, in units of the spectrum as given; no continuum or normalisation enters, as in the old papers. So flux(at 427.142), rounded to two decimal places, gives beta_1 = 26.17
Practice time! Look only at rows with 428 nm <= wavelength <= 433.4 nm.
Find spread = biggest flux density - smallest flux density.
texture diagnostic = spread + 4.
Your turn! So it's 16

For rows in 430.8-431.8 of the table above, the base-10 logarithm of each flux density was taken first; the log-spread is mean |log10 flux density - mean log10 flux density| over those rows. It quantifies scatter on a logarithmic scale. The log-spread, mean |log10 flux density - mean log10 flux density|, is 0.054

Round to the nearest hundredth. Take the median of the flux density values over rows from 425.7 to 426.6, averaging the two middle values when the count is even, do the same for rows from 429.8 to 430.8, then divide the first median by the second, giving 1.25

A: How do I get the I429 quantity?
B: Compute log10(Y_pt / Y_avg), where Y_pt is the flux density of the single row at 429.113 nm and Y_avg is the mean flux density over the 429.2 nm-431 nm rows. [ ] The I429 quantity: 0.02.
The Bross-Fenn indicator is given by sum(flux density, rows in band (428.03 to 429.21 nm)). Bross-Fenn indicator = 170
